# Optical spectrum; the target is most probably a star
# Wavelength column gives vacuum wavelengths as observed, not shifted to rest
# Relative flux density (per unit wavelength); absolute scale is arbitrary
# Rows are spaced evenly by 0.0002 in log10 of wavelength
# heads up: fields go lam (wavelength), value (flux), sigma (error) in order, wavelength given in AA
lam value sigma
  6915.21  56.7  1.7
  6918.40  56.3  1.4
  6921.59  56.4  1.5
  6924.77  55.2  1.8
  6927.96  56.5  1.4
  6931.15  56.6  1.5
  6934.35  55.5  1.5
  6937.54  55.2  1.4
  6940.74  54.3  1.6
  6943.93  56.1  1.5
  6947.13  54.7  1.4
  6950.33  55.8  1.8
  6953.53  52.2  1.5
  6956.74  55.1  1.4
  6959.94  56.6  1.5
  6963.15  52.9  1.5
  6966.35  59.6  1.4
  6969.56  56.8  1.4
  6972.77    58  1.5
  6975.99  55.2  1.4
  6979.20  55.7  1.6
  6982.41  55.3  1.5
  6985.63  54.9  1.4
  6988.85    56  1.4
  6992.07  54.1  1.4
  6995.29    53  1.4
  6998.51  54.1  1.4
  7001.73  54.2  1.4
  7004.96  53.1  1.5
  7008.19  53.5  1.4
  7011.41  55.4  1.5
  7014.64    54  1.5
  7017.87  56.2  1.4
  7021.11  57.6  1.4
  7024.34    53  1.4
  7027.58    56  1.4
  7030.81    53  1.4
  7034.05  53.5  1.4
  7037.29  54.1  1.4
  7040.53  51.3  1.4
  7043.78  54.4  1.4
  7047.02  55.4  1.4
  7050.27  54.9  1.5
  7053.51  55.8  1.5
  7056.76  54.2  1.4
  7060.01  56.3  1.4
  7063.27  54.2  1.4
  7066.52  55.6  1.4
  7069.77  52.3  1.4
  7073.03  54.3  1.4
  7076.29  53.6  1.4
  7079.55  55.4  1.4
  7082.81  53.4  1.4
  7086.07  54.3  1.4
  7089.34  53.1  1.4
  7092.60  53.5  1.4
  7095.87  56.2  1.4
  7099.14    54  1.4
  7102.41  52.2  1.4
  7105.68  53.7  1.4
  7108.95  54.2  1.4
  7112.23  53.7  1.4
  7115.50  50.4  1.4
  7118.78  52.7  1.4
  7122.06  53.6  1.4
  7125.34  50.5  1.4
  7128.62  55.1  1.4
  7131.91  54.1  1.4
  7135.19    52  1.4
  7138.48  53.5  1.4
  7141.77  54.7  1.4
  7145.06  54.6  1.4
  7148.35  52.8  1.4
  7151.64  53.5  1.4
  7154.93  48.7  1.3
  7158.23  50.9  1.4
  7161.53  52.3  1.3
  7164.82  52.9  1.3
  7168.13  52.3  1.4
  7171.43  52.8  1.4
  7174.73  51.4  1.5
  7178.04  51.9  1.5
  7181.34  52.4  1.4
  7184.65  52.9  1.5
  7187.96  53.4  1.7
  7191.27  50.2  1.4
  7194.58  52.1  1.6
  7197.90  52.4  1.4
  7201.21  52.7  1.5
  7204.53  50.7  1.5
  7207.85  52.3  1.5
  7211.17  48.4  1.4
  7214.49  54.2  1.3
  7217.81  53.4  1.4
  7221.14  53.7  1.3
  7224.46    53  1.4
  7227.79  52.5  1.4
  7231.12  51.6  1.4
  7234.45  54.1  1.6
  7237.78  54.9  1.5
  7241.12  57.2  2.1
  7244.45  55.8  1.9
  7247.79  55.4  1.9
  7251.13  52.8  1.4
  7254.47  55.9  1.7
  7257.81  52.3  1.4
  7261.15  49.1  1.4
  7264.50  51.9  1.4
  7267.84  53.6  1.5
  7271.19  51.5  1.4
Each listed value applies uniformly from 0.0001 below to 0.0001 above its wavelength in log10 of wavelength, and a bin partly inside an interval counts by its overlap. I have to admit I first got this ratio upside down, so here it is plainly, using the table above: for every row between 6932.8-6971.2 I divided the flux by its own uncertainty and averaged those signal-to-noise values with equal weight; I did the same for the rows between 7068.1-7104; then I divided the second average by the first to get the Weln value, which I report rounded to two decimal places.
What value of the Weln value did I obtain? 1.03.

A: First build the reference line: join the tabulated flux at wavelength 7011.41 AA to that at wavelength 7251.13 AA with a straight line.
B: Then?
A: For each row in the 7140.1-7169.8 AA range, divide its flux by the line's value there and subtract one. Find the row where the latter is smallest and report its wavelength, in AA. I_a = 7154.93 AA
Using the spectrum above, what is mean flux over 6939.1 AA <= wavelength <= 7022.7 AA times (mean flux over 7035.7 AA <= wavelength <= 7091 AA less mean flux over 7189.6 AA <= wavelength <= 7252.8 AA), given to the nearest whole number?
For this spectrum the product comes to 69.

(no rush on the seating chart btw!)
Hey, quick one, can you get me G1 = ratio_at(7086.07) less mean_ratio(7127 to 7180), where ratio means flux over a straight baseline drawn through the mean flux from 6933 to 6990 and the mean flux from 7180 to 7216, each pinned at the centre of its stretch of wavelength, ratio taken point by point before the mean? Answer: 0.01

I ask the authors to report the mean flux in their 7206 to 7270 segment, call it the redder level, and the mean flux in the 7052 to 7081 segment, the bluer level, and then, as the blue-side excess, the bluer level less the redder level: 1.4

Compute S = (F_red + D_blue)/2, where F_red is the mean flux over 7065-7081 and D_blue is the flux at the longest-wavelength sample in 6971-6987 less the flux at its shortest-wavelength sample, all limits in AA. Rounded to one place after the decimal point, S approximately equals 25.6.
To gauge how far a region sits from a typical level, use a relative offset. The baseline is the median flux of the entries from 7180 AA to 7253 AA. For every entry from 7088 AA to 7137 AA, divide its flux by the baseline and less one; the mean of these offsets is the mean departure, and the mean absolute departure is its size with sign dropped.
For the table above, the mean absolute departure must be 0.01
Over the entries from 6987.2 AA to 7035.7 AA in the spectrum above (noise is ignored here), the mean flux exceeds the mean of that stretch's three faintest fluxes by 1.4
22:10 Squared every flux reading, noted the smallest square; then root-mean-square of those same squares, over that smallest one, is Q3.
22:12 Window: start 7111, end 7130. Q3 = 1.10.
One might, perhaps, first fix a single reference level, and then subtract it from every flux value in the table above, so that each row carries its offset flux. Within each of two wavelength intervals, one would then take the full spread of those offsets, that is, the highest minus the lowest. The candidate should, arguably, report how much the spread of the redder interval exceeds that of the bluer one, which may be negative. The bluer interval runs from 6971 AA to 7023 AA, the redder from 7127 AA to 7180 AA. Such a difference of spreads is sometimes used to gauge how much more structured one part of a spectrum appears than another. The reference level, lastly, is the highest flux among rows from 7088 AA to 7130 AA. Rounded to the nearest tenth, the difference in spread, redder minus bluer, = 1.4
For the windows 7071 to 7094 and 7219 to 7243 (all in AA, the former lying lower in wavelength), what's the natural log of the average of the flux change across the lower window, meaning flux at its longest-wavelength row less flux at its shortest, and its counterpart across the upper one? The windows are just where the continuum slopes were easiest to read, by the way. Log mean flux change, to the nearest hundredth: 0.30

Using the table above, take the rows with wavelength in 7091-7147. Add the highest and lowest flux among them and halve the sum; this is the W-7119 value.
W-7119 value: 53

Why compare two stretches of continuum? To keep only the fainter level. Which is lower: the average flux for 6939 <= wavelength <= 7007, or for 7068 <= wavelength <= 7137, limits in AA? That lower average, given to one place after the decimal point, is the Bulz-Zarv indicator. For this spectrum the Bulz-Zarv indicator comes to 53.4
